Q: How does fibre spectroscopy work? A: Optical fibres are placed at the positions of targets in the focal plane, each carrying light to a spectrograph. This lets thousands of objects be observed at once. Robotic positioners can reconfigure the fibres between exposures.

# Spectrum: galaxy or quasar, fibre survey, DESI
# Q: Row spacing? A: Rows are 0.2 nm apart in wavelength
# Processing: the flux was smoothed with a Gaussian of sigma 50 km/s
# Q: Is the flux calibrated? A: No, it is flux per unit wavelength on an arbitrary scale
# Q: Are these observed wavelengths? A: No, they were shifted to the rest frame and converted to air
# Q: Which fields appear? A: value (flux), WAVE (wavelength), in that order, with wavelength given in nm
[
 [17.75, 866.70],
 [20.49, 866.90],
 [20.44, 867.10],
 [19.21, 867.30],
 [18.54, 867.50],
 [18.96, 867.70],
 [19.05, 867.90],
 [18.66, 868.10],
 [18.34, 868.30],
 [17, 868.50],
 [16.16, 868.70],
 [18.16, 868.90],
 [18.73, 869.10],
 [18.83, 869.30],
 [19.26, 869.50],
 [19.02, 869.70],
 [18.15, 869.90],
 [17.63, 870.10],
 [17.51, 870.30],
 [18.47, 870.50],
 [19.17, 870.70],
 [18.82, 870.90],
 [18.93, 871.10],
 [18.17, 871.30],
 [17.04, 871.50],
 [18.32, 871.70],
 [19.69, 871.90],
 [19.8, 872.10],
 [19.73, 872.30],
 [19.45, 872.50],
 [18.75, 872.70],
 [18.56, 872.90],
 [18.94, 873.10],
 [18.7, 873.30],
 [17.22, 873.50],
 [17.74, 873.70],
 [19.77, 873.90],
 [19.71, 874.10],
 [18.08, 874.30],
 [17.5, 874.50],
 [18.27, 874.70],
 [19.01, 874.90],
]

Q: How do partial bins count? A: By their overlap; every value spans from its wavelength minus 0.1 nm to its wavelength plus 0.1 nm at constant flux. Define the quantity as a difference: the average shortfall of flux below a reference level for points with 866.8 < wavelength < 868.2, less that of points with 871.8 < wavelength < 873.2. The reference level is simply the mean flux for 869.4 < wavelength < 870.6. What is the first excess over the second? -0.1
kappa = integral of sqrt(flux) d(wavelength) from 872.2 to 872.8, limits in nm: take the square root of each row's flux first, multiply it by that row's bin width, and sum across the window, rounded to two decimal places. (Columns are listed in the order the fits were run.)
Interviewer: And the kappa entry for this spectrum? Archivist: 2.64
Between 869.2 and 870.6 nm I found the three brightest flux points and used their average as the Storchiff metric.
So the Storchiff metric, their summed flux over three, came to 19.0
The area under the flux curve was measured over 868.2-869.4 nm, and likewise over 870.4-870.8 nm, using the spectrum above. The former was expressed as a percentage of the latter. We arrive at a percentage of 285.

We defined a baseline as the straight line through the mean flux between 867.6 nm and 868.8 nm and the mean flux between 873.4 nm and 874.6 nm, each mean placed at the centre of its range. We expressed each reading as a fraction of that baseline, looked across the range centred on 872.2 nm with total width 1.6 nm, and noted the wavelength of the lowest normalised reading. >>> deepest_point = 871.50 nm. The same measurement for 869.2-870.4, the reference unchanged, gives 870.30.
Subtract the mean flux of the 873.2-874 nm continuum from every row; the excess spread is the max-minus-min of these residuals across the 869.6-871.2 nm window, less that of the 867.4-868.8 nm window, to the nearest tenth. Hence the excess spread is -1.2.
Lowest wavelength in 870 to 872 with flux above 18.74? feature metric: 870.70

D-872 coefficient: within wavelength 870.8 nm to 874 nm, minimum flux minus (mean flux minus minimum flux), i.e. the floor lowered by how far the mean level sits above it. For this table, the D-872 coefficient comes 15.4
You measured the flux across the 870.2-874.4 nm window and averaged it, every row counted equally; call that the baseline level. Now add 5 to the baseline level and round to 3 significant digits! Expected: 23.7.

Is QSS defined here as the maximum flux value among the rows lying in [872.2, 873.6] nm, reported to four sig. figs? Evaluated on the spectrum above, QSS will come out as 19.73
